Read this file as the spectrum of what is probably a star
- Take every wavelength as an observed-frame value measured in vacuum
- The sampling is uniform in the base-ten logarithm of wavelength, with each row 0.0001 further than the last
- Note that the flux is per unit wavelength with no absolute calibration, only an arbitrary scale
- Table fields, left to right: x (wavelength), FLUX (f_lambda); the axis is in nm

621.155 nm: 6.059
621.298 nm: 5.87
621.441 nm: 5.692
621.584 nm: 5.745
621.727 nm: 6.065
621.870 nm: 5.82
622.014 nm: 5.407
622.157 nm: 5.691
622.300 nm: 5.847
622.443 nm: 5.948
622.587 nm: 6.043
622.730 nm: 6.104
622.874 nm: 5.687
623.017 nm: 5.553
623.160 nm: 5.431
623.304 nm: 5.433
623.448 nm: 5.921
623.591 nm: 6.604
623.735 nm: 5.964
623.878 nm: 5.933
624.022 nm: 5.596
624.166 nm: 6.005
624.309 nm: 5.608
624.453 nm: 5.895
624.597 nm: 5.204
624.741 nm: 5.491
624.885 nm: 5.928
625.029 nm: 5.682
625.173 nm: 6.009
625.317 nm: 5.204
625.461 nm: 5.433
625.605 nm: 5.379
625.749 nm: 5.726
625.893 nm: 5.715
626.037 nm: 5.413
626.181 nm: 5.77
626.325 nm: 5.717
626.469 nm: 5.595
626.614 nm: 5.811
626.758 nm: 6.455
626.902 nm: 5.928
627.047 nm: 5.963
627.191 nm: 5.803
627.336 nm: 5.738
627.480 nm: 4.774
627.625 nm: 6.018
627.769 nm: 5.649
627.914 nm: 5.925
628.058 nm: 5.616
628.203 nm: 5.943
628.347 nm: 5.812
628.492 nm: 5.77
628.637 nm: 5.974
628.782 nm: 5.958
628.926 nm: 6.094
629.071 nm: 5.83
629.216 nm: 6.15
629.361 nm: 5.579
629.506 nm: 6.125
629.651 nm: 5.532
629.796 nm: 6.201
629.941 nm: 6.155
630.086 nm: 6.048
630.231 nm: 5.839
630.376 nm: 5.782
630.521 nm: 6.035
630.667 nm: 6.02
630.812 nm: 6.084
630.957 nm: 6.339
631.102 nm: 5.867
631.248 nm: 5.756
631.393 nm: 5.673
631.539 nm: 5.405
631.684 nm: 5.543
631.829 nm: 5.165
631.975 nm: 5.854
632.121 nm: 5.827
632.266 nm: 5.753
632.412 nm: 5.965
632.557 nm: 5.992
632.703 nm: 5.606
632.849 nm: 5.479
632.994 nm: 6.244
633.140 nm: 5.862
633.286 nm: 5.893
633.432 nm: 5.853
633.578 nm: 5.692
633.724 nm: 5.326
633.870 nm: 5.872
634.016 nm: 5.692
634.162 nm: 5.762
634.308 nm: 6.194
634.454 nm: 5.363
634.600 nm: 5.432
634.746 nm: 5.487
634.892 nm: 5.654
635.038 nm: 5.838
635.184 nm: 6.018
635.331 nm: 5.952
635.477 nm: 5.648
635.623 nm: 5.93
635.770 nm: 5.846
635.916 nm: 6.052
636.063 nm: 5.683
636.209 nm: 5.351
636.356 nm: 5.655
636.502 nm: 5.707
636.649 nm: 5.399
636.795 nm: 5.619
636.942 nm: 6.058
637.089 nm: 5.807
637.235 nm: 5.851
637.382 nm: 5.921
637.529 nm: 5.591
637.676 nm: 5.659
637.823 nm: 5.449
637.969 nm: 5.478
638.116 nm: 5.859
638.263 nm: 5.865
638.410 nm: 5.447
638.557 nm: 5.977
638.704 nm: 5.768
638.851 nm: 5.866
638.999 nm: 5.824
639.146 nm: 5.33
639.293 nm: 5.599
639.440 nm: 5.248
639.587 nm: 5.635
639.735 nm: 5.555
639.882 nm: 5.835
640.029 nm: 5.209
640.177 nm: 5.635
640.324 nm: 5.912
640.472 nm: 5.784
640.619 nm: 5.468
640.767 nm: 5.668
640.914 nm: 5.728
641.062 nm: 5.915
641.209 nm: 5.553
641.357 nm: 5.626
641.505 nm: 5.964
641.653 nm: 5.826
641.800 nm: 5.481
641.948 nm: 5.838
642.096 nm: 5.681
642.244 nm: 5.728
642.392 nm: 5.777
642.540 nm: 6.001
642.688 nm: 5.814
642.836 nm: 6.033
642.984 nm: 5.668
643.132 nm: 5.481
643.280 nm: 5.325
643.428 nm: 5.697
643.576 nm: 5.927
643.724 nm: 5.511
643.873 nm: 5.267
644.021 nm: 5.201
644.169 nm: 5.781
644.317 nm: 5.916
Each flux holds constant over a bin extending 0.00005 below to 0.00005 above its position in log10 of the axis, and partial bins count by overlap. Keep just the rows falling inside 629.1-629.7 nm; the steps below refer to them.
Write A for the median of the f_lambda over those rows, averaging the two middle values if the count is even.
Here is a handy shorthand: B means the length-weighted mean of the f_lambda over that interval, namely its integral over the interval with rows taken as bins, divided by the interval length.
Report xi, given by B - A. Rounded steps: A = 5.9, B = 5.85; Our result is 0.00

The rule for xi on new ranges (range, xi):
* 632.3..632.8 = -0.14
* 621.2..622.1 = -0.01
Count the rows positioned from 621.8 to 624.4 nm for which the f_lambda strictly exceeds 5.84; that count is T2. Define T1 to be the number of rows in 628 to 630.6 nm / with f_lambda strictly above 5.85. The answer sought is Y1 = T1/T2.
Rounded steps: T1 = 10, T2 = 9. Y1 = 1.1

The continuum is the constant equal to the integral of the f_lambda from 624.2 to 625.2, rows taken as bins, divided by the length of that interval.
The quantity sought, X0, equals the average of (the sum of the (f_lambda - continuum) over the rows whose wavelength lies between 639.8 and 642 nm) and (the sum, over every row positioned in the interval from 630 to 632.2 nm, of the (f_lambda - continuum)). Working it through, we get 1.1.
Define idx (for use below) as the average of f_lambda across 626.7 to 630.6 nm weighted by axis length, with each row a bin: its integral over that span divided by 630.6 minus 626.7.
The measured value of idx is 5.88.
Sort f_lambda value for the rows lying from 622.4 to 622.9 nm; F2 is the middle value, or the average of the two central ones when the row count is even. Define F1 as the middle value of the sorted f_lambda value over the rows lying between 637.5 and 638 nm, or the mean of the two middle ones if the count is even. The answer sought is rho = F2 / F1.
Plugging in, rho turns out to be 1.08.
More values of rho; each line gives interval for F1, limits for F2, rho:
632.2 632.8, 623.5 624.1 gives 1.02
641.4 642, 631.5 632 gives 0.94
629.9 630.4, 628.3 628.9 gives 0.99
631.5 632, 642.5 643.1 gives 1.08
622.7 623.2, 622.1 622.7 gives 1.05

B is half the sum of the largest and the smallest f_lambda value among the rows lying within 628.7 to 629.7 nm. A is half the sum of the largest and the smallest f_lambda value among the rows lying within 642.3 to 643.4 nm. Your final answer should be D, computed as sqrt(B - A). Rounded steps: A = 5.68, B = 5.84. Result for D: 0.40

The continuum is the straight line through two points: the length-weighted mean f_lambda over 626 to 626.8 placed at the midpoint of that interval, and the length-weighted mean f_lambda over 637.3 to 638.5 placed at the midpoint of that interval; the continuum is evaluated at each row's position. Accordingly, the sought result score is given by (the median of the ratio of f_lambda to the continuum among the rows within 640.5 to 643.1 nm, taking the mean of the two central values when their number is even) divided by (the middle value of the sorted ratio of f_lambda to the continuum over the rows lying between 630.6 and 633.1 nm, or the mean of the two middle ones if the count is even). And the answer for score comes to 1.00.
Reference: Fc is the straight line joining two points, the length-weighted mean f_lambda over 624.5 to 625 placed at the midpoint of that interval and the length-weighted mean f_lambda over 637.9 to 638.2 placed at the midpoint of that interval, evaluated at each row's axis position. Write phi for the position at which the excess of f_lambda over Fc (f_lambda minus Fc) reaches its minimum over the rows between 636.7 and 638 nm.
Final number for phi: 637.823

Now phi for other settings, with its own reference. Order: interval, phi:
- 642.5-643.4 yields 643.280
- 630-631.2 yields 630.376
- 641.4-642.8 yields 641.800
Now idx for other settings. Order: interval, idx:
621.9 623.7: 5.81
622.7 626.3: 5.70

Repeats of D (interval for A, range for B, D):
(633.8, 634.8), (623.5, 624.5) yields 0.57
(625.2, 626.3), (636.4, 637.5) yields 0.49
